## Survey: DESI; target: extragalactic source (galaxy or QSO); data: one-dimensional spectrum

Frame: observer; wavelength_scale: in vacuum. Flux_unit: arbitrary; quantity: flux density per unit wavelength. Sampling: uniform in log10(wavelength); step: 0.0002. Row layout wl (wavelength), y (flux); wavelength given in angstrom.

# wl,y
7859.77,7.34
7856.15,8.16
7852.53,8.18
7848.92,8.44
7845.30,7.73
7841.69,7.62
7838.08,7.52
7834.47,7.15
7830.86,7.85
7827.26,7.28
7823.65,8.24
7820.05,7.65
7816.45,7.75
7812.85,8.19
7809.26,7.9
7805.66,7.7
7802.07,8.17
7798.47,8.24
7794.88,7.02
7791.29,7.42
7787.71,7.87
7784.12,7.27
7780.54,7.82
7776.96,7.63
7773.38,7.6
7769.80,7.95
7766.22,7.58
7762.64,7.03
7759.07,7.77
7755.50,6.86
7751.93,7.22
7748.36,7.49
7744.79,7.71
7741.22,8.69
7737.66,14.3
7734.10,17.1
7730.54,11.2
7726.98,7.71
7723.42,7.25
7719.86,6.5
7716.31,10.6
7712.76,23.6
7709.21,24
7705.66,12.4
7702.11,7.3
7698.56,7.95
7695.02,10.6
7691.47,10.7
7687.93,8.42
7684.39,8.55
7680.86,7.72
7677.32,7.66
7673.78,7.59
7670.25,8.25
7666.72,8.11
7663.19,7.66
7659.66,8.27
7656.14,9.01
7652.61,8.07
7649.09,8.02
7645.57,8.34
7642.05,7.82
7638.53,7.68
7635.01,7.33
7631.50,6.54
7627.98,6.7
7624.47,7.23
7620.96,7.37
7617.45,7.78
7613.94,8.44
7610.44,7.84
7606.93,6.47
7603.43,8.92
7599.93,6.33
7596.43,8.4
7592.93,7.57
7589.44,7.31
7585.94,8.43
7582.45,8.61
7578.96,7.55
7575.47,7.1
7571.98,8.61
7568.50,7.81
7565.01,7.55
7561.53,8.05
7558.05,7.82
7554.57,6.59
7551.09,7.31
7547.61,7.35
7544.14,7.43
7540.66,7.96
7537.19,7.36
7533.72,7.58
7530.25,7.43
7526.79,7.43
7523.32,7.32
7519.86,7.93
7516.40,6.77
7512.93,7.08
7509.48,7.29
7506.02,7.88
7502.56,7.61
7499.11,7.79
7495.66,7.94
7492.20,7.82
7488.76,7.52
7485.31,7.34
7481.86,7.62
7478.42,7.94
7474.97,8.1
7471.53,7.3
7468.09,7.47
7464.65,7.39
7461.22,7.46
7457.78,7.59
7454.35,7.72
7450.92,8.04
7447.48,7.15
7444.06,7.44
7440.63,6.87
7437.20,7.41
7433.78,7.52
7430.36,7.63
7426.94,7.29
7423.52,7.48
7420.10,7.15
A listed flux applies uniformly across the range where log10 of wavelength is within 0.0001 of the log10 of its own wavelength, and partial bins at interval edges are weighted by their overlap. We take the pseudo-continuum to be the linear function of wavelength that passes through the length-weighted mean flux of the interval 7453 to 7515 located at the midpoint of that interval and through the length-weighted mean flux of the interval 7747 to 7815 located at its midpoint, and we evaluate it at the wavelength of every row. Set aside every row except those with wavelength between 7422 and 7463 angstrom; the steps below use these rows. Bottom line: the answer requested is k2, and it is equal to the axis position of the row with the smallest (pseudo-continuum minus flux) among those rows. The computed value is 7450.92 angstrom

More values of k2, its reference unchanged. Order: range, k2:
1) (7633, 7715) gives 7709.21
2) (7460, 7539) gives 7474.97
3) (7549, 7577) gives 7571.98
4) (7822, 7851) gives 7848.92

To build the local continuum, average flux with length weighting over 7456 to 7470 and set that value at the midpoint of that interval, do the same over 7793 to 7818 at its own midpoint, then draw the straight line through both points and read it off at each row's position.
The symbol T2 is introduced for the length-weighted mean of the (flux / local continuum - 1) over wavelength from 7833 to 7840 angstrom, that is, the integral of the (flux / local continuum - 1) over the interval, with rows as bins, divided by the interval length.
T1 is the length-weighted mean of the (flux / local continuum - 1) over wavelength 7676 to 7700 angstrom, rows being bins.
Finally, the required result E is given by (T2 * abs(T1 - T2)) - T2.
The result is 0.05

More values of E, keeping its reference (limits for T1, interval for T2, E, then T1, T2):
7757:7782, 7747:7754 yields 0.06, -0.025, -0.060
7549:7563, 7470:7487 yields -0.02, -0.020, 0.023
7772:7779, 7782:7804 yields 0.02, -0.025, -0.022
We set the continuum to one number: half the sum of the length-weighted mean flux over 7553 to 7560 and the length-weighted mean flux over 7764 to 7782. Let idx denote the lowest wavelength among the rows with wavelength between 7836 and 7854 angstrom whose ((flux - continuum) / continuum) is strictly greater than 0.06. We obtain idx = 7848.92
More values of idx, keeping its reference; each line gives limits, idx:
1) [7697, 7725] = 7698.56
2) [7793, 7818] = 7798.47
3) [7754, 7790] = 7769.80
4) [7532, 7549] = 7540.66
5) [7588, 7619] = 7596.43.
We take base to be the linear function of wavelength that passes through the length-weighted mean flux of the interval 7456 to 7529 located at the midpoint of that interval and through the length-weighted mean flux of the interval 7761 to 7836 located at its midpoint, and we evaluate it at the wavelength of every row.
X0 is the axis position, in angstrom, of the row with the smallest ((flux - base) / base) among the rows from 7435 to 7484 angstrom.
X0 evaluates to 7440.63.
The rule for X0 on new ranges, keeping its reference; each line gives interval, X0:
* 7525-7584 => 7554.57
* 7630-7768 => 7719.86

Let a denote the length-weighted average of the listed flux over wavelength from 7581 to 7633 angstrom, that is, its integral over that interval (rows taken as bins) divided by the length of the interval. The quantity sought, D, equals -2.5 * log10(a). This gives -2.20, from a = 7.59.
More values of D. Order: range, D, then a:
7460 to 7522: -2.20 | 7.57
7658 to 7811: -2.41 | 9.21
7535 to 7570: -2.19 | 7.52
